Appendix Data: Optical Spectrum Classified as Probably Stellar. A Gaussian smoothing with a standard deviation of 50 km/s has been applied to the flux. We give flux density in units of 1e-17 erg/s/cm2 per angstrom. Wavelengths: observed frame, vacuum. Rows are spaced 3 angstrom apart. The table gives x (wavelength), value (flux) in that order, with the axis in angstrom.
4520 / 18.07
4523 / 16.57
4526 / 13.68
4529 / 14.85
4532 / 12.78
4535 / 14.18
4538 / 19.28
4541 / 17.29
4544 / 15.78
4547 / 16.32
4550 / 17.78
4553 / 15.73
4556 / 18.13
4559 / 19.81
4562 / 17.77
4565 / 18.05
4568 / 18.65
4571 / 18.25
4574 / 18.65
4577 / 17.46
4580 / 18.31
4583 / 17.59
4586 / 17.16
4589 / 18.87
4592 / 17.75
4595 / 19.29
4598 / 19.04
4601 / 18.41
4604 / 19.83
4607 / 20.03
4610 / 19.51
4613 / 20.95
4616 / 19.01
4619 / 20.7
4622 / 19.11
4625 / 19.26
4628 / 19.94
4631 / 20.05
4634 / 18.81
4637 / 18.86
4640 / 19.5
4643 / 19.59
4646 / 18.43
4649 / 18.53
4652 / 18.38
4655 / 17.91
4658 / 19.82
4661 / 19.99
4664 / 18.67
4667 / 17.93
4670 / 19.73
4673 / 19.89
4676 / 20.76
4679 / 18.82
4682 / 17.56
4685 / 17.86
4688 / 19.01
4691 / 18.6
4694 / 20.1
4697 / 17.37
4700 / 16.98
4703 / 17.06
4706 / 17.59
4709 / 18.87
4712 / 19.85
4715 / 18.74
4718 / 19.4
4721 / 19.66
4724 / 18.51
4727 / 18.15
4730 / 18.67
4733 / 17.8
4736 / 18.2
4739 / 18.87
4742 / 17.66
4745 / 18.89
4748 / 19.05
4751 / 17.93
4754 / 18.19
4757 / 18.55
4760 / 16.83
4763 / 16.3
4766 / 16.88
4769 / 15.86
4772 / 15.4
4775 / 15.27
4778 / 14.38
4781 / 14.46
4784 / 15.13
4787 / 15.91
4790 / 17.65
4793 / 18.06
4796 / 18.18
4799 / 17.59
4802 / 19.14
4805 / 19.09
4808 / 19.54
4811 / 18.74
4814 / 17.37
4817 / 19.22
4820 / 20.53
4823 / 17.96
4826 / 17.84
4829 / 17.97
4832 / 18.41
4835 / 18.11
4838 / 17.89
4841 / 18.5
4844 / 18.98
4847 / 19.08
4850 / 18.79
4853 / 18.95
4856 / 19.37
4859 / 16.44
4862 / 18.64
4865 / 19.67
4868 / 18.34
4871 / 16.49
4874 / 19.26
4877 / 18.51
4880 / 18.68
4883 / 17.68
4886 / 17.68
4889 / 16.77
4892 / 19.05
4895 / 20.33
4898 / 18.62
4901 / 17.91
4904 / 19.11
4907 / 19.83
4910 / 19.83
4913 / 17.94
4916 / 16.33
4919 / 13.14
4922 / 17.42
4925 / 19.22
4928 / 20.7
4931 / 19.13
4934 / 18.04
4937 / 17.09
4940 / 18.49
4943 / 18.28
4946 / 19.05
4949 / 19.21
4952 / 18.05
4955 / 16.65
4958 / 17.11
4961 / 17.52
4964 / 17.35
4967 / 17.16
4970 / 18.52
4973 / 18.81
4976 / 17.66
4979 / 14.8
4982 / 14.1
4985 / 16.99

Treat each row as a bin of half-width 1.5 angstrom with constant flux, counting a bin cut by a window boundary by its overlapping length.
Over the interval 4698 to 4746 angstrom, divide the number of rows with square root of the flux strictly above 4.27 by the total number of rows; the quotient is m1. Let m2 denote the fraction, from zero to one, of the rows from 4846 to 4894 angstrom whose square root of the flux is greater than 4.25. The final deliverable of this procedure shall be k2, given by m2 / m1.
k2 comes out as 1.22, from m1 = 0.56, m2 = 0.69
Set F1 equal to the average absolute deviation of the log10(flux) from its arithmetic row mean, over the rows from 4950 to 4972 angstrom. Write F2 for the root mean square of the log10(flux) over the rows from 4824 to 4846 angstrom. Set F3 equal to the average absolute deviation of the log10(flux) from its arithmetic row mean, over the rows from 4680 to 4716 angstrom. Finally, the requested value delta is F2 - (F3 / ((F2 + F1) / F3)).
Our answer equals 1.26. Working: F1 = 0.012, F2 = 1.261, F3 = 0.021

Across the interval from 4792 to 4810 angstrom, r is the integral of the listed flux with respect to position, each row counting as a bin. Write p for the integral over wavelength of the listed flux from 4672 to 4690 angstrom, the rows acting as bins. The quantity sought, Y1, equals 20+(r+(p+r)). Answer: 1031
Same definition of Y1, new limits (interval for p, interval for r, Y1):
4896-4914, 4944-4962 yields 1007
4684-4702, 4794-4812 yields 1022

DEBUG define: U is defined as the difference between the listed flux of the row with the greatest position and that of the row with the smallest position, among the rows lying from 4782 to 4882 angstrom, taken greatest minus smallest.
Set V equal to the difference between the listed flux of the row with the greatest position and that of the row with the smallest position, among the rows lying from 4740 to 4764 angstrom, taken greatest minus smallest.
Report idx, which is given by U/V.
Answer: -2.6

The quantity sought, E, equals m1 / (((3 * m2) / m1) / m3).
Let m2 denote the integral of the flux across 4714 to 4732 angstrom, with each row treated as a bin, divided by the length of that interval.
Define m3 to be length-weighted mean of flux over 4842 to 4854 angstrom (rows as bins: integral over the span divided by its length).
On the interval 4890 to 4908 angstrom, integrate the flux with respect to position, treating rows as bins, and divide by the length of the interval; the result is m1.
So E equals 122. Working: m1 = 19.1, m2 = 18.8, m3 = 18.9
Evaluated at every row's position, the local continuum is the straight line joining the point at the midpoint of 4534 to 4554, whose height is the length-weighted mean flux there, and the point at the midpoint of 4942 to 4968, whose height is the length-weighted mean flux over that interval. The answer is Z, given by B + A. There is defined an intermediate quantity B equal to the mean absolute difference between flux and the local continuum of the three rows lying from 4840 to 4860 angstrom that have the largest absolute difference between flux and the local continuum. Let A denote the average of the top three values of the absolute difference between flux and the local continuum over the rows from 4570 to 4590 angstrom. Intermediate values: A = 1.8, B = 1.6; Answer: 3.41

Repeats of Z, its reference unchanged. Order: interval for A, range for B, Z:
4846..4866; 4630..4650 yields 4.57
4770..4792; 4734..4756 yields 4.38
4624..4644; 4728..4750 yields 4.60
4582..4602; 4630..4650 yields 4.98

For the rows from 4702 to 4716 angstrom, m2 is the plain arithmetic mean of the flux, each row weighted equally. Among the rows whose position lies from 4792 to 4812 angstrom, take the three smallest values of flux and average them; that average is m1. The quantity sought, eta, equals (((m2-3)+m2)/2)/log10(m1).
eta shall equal 13.5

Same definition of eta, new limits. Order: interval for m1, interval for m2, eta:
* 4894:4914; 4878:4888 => 13.1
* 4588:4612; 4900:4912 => 14.0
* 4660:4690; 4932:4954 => 13.5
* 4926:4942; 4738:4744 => 13.4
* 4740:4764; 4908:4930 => 13.3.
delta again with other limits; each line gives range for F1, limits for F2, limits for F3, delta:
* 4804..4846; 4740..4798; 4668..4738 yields 1.23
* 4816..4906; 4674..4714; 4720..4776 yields 1.27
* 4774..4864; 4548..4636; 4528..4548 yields 1.27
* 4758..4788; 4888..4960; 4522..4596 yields 1.26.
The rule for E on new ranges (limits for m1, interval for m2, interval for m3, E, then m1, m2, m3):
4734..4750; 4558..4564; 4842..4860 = 114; 18.5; 18.6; 18.7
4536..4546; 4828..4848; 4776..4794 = 85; 17.2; 18.4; 15.9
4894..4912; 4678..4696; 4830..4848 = 122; 19.2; 18.6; 18.5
